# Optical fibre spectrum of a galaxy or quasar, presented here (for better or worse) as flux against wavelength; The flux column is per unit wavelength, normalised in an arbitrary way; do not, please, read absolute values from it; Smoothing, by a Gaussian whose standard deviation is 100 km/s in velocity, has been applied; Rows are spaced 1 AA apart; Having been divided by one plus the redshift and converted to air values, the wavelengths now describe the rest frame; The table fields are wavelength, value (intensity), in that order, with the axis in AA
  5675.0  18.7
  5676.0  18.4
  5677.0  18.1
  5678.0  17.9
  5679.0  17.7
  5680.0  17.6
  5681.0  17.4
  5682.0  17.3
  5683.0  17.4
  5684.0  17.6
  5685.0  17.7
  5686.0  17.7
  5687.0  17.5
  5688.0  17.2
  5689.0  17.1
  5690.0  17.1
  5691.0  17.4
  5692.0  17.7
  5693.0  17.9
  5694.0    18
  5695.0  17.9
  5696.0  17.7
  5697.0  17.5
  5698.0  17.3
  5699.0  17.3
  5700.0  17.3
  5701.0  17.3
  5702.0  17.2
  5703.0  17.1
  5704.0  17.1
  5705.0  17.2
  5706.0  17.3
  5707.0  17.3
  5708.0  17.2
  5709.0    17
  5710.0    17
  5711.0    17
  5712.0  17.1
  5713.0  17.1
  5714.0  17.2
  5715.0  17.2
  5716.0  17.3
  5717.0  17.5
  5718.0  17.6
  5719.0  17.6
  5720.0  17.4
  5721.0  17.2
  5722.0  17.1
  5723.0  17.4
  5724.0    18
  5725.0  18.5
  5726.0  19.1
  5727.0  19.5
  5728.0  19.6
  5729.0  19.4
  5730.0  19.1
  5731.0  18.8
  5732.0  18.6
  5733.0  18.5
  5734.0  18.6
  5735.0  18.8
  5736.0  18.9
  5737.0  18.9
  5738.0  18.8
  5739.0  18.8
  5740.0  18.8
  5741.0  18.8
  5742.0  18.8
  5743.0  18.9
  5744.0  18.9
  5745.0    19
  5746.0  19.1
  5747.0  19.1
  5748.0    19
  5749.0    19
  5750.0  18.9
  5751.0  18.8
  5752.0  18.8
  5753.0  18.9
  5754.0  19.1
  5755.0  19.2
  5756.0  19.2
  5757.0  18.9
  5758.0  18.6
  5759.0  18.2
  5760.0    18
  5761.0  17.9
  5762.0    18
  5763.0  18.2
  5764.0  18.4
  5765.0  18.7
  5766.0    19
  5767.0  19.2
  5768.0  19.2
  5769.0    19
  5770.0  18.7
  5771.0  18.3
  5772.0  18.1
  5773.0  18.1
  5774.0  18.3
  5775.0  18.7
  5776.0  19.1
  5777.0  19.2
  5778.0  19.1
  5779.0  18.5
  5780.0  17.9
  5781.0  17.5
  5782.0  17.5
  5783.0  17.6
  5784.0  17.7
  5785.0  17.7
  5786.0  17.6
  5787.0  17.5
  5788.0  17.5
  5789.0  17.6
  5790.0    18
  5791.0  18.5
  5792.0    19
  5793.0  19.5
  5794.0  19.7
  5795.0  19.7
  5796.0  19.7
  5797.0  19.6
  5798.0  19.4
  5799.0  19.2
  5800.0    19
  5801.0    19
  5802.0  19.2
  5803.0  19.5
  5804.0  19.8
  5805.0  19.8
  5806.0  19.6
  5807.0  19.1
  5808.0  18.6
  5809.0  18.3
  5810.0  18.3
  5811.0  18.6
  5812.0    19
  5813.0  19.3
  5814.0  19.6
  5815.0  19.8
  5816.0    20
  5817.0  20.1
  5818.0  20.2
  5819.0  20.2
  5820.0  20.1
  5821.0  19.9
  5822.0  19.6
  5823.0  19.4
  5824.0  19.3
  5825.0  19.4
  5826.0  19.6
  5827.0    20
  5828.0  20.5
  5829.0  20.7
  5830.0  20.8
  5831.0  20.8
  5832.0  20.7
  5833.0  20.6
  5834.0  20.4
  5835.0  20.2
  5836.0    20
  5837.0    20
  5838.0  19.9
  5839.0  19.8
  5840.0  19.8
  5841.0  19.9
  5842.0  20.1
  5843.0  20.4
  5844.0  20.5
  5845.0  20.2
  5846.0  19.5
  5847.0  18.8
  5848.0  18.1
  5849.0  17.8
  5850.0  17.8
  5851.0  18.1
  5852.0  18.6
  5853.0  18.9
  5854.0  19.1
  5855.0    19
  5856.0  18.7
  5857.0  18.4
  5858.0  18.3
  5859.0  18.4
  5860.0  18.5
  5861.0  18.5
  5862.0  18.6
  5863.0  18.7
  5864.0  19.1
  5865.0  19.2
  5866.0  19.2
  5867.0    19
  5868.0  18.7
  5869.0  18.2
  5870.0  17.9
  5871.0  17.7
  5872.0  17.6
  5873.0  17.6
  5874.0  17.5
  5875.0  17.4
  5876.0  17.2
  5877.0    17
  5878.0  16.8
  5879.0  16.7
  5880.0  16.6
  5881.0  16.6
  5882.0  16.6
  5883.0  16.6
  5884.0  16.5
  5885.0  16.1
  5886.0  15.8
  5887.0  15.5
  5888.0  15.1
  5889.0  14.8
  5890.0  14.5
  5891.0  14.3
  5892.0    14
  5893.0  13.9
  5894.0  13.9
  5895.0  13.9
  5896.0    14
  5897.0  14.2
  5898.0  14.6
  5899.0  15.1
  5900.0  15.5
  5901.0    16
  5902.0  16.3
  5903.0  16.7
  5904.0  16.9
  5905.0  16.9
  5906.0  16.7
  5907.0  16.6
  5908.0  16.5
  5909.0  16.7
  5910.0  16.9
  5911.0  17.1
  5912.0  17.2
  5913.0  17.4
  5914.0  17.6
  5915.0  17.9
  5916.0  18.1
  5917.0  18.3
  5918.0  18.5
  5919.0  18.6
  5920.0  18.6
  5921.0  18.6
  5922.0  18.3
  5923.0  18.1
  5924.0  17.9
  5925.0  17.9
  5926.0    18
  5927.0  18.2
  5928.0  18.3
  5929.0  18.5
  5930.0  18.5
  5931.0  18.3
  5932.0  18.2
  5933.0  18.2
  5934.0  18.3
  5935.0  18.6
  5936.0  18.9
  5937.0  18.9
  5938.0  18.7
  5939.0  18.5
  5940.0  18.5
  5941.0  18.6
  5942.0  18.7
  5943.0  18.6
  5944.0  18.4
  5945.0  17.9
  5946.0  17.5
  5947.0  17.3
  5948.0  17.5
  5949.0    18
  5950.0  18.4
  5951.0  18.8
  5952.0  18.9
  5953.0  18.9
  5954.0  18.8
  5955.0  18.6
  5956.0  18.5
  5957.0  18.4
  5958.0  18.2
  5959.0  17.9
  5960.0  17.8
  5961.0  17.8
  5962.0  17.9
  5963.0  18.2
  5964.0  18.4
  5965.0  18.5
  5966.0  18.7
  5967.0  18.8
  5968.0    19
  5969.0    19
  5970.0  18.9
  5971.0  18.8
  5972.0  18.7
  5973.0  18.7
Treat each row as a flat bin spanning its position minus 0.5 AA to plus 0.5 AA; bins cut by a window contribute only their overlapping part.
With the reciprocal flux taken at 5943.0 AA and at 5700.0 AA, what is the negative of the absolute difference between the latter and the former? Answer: -0.0040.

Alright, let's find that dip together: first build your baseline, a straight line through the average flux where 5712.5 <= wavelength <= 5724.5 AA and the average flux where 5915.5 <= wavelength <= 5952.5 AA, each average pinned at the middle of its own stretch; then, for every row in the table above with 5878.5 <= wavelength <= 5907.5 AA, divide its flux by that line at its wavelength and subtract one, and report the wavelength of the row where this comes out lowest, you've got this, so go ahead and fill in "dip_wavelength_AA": 5895.0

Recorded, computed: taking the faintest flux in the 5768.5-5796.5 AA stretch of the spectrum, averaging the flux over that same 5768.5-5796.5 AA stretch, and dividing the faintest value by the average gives 0.95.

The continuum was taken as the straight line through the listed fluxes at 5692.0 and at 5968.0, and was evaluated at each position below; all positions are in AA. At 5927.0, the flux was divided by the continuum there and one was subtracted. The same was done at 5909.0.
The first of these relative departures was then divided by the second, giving 0.3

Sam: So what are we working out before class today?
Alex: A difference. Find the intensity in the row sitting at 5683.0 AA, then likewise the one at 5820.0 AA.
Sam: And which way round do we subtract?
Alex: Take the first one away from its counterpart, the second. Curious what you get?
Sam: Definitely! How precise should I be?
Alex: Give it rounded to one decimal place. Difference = 2.7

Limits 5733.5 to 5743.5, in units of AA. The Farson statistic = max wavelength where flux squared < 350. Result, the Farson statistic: 5734.0 AA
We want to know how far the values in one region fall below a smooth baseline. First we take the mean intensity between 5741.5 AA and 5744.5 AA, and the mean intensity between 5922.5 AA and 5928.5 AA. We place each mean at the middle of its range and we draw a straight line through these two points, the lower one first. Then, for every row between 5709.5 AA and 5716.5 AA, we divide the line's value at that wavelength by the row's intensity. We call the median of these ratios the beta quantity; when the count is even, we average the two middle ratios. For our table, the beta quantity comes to 1.11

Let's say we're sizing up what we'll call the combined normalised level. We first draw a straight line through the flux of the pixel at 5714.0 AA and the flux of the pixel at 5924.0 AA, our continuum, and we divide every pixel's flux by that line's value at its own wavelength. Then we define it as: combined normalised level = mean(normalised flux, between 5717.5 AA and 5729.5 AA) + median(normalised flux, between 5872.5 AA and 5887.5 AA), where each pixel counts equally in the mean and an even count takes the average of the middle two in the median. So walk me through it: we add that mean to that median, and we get 1.99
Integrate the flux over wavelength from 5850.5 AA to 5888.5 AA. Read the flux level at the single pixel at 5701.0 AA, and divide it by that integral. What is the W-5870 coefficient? 0.026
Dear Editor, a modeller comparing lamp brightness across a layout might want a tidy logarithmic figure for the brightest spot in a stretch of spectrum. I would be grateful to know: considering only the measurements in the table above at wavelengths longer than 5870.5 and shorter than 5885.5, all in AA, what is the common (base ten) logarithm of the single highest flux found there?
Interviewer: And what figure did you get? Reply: 1.248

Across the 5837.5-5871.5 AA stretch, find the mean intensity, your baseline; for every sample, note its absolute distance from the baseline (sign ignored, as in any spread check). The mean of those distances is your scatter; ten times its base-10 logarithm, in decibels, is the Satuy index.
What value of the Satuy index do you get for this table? -2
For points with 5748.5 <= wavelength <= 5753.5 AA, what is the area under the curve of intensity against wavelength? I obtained 94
